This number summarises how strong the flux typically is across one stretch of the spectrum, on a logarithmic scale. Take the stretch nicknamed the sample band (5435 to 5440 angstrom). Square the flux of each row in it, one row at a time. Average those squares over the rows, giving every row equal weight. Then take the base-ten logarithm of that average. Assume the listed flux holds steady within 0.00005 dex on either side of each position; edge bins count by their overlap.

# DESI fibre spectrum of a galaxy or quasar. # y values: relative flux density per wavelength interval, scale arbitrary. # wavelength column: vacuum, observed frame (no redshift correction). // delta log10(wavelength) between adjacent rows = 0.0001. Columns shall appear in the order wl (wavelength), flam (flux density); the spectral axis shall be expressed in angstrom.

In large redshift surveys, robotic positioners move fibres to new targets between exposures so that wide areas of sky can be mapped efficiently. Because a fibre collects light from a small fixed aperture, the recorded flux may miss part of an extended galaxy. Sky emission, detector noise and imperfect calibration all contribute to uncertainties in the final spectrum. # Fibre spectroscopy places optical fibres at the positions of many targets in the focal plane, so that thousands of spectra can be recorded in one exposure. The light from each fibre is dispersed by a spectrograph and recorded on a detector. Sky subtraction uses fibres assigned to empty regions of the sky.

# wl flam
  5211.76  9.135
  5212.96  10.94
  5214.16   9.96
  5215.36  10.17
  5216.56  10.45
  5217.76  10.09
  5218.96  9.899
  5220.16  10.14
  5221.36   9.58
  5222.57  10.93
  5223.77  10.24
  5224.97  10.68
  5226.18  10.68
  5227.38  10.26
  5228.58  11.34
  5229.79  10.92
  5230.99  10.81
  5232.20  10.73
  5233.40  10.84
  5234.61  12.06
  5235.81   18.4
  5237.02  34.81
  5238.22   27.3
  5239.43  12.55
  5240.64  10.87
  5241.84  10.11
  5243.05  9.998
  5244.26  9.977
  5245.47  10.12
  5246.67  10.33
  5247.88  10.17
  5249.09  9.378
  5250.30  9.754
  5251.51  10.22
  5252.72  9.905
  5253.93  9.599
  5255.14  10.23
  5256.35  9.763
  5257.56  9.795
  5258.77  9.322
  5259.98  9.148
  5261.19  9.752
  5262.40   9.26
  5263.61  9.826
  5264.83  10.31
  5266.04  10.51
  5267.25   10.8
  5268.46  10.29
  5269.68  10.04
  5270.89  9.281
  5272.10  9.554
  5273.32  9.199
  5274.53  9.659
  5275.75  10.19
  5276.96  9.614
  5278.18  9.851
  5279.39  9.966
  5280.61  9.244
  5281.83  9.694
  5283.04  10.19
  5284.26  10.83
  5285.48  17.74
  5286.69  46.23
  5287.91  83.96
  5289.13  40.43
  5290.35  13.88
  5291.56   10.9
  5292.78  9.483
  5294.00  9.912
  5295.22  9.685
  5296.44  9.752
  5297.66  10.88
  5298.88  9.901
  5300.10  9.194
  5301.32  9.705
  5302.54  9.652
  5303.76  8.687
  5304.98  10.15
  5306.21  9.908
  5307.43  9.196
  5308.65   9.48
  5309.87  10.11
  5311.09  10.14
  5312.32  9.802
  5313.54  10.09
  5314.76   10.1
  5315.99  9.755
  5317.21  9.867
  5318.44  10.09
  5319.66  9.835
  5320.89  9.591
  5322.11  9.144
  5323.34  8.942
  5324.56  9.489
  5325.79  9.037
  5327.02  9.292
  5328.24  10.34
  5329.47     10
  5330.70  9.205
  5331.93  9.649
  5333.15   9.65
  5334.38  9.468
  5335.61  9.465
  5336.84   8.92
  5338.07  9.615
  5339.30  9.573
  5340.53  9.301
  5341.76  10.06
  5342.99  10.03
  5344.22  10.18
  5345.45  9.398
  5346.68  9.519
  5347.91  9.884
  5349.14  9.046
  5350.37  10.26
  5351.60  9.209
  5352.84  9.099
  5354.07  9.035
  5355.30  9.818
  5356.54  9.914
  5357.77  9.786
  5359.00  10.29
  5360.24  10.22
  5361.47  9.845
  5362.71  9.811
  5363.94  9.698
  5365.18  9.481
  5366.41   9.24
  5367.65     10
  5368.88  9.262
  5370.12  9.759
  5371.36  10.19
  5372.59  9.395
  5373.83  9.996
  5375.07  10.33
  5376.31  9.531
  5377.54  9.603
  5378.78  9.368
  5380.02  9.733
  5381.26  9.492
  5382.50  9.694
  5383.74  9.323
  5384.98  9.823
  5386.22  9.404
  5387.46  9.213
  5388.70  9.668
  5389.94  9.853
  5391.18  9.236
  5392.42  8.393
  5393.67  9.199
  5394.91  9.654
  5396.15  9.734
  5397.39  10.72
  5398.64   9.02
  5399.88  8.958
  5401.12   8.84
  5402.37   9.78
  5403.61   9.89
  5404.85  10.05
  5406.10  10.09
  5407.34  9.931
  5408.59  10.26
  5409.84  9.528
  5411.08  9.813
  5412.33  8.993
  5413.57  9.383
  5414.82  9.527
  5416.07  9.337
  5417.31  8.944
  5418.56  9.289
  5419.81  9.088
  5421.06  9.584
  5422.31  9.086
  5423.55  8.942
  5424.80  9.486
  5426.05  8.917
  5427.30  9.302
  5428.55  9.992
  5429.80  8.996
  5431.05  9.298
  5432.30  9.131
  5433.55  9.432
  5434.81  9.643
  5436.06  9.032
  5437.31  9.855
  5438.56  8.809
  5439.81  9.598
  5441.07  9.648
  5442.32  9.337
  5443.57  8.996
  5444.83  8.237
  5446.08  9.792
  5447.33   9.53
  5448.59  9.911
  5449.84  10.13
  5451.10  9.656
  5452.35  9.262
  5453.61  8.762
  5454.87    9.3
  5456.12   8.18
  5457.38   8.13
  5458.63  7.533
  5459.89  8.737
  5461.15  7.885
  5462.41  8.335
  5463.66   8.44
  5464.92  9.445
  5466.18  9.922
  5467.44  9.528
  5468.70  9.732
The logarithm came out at 1.94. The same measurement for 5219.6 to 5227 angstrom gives 2.03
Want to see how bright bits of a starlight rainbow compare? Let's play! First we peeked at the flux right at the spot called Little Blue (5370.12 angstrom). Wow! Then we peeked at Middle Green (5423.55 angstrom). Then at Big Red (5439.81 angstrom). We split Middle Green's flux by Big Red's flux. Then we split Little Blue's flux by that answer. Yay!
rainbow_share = 10.5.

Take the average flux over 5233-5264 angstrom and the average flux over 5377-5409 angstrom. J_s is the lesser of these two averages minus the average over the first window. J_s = -2.5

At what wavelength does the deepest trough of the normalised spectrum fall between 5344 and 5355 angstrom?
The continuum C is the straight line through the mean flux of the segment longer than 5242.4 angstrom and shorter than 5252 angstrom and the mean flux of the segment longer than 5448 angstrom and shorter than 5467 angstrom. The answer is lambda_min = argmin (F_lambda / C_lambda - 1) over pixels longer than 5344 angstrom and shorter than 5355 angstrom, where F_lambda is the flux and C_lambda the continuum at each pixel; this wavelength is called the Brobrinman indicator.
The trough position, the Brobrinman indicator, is 5349.14 angstrom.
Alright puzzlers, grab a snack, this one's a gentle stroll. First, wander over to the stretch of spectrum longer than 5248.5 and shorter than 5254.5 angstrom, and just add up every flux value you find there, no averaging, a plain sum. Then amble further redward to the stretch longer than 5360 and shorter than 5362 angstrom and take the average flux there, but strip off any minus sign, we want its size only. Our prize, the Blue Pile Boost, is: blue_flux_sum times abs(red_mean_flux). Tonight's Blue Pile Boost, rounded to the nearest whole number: 490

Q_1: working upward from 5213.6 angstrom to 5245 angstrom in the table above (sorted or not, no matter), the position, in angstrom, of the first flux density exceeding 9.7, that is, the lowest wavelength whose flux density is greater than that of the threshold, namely 5214.16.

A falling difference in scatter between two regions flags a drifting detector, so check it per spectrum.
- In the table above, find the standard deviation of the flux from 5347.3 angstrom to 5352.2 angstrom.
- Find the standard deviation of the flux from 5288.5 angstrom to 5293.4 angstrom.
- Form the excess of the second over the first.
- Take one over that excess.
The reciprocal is 0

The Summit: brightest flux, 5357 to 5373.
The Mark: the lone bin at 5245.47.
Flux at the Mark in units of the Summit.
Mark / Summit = 0.98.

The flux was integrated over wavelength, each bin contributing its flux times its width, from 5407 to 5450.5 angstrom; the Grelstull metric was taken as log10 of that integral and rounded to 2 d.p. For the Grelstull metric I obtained 2.61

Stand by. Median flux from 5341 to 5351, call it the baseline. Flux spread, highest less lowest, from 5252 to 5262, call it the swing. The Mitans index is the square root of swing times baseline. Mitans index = 3.3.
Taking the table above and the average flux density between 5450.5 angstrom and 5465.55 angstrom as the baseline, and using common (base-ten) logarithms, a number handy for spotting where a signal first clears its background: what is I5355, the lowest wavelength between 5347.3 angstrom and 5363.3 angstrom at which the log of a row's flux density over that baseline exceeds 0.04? 5347.91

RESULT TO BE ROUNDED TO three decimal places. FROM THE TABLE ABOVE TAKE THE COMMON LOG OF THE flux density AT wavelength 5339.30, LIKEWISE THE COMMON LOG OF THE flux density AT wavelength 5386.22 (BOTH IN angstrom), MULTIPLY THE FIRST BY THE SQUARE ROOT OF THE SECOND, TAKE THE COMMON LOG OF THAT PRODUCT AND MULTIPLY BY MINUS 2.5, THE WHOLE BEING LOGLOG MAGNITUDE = 0.035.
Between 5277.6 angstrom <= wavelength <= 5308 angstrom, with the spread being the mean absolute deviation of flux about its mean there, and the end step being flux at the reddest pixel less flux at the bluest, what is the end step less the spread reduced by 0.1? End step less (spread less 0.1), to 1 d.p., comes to -10.5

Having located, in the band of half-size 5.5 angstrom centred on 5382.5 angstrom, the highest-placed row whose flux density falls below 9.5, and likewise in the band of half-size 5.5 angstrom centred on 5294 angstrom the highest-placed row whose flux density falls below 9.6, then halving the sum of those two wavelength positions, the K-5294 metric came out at 5340.1 angstrom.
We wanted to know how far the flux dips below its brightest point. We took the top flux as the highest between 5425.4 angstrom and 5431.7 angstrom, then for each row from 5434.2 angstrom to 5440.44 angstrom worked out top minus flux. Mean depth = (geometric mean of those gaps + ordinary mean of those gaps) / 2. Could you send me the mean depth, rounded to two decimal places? 0.53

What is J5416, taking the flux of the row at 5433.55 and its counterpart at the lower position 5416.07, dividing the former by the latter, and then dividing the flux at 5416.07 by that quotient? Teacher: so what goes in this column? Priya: 9.2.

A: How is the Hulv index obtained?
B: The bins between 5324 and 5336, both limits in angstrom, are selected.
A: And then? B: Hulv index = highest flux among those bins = 10.34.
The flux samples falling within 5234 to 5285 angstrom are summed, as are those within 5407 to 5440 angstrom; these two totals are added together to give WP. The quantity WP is 725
